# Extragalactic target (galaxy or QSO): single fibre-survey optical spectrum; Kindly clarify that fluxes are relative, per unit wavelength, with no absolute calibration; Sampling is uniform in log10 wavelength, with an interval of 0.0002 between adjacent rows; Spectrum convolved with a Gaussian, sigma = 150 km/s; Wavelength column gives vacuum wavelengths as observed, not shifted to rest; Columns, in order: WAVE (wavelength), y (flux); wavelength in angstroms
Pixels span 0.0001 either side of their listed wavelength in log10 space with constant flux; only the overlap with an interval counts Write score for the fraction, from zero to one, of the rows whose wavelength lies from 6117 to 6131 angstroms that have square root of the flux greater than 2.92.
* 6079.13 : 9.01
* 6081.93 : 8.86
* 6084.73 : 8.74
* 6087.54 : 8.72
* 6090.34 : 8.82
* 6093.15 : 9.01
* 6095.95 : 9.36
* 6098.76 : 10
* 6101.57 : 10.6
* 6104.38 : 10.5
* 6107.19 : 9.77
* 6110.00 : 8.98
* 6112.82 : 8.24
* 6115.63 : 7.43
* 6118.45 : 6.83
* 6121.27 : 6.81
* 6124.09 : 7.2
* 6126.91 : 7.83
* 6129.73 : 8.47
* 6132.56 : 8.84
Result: 0.0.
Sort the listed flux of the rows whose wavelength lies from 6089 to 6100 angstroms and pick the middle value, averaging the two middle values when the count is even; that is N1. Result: 9.2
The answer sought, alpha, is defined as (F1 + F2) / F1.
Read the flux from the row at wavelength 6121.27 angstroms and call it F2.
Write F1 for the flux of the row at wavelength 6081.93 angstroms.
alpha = 1.77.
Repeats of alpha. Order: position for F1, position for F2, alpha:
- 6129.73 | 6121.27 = 1.80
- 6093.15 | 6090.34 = 1.98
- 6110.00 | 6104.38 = 2.17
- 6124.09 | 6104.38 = 2.46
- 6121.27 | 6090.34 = 2.30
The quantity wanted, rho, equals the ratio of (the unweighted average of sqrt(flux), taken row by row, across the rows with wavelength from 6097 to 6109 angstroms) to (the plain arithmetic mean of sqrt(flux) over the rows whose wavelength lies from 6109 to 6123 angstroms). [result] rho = 1.16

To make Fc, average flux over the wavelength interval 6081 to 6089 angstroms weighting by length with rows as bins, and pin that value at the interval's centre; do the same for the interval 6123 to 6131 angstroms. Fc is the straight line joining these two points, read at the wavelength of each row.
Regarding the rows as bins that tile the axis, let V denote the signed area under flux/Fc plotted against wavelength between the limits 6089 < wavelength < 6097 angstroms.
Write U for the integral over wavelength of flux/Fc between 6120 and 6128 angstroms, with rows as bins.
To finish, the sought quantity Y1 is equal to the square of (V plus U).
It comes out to 249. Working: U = 7.3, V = 8.43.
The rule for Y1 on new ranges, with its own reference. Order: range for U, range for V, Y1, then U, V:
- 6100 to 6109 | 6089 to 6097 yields 379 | 11.0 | 8.43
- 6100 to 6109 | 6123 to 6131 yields 363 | 11.0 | 8.00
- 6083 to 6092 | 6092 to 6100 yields 322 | 9.1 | 8.88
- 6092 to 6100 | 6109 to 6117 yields 286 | 8.9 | 8.02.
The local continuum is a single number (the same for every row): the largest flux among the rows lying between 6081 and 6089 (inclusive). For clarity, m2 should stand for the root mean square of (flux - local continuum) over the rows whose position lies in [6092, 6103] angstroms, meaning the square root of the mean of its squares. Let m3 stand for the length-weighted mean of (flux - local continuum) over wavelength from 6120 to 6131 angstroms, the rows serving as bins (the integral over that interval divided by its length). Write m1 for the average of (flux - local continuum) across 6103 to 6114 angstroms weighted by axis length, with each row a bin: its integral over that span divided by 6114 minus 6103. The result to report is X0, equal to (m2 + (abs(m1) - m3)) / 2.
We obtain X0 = 1.4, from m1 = 0.5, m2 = 1.1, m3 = -1.3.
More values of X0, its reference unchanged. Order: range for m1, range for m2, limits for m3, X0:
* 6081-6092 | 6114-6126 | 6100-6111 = 0.4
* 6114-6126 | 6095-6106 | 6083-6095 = 1.6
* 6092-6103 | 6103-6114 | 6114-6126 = 1.8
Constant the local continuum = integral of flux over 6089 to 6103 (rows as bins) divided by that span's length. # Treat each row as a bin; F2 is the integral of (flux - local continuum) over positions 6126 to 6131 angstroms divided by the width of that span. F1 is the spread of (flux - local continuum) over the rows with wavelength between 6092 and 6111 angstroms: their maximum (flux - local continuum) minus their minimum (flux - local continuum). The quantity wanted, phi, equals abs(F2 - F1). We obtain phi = 3.0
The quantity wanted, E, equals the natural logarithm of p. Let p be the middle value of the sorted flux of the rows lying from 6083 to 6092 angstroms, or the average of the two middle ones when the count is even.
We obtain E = 2.17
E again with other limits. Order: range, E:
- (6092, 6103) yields 2.27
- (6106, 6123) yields 2.06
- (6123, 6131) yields 2.06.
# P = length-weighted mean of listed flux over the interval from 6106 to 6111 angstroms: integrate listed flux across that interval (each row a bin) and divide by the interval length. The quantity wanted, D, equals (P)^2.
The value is 88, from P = 9.4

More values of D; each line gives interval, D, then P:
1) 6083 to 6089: 76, 8.7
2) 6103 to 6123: 70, 8.3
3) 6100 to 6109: 105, 10.2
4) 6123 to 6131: 62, 7.9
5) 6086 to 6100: 84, 9.2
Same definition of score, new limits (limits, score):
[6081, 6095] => 1.0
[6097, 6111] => 1.0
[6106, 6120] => 0.4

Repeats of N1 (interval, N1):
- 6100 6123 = 8.6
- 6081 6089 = 8.7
